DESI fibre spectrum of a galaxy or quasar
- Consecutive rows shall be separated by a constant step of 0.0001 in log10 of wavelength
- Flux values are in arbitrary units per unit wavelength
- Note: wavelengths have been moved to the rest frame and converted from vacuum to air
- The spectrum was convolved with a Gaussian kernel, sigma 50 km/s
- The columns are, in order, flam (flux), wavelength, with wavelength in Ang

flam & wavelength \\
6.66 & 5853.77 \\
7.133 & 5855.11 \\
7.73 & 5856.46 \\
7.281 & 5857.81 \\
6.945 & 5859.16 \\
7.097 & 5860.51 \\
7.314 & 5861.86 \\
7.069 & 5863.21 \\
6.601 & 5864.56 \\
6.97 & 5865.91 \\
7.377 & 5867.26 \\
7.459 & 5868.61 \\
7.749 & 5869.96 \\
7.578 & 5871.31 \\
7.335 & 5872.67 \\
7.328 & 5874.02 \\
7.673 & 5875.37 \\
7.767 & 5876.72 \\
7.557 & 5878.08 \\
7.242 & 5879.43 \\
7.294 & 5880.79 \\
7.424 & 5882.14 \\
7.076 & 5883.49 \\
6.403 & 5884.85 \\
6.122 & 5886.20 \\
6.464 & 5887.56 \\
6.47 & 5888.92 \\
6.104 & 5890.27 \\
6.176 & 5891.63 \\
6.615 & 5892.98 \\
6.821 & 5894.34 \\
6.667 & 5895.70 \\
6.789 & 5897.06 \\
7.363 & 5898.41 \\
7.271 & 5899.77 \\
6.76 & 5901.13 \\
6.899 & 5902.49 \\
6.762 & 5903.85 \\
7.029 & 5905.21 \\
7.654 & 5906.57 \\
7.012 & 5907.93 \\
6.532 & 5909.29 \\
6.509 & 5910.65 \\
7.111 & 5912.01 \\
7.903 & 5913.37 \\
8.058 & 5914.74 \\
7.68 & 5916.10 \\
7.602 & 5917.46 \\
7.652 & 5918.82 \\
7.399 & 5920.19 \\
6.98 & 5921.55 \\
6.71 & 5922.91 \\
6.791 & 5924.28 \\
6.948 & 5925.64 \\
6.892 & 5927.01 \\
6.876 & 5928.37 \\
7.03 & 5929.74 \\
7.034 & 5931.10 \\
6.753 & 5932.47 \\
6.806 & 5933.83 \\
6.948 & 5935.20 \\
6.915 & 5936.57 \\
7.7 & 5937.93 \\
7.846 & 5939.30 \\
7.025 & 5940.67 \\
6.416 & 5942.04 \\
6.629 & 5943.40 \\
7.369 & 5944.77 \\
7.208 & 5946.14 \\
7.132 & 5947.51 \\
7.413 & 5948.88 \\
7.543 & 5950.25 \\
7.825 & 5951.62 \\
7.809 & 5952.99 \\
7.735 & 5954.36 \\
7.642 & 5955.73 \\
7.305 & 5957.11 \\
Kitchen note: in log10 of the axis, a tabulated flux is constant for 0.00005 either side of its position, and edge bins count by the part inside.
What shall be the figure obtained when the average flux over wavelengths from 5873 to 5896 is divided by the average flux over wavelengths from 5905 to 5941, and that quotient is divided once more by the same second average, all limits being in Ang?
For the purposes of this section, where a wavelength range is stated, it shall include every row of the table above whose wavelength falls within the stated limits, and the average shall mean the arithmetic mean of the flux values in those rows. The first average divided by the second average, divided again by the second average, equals 0.134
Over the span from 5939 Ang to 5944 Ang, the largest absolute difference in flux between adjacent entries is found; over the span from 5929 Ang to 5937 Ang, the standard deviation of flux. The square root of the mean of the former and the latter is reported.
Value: 0.68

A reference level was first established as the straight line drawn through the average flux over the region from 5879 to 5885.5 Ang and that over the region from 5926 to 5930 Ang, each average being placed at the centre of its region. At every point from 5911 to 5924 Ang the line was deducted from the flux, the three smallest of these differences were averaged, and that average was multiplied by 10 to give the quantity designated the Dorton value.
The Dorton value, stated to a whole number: 0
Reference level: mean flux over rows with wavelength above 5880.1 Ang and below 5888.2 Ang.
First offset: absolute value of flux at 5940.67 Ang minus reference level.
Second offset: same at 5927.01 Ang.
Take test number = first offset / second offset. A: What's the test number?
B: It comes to 2.4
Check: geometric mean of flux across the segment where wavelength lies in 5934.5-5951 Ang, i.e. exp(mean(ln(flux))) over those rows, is 7.17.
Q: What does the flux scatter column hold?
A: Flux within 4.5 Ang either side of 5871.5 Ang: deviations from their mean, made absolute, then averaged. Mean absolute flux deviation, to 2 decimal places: 0.14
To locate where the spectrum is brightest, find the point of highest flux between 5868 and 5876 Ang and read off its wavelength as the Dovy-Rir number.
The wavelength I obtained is 5869.96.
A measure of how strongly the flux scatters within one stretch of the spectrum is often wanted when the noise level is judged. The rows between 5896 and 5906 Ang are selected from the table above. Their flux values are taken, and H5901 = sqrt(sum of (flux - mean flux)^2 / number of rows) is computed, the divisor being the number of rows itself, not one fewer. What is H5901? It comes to 0.23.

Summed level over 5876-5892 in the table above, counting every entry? 82.1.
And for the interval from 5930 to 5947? 84.6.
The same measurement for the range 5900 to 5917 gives 85.9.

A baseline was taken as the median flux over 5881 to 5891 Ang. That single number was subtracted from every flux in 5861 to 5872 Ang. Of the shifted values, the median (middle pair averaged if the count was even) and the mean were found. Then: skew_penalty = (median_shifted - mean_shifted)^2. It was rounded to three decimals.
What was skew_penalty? 0.007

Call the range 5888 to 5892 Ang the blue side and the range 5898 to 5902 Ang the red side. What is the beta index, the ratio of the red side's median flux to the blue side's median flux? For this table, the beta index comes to 1.18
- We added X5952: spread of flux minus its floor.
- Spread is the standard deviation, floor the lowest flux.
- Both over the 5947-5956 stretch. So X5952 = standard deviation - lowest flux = -6.9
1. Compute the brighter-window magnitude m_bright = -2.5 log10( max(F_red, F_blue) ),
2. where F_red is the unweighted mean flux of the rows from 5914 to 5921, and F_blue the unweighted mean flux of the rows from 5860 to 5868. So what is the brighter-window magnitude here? -2.21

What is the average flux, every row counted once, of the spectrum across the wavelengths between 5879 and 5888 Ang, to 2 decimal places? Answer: 6.86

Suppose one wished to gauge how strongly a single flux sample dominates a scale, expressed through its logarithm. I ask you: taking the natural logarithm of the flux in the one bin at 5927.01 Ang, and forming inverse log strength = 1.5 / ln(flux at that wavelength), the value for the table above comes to 0.777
